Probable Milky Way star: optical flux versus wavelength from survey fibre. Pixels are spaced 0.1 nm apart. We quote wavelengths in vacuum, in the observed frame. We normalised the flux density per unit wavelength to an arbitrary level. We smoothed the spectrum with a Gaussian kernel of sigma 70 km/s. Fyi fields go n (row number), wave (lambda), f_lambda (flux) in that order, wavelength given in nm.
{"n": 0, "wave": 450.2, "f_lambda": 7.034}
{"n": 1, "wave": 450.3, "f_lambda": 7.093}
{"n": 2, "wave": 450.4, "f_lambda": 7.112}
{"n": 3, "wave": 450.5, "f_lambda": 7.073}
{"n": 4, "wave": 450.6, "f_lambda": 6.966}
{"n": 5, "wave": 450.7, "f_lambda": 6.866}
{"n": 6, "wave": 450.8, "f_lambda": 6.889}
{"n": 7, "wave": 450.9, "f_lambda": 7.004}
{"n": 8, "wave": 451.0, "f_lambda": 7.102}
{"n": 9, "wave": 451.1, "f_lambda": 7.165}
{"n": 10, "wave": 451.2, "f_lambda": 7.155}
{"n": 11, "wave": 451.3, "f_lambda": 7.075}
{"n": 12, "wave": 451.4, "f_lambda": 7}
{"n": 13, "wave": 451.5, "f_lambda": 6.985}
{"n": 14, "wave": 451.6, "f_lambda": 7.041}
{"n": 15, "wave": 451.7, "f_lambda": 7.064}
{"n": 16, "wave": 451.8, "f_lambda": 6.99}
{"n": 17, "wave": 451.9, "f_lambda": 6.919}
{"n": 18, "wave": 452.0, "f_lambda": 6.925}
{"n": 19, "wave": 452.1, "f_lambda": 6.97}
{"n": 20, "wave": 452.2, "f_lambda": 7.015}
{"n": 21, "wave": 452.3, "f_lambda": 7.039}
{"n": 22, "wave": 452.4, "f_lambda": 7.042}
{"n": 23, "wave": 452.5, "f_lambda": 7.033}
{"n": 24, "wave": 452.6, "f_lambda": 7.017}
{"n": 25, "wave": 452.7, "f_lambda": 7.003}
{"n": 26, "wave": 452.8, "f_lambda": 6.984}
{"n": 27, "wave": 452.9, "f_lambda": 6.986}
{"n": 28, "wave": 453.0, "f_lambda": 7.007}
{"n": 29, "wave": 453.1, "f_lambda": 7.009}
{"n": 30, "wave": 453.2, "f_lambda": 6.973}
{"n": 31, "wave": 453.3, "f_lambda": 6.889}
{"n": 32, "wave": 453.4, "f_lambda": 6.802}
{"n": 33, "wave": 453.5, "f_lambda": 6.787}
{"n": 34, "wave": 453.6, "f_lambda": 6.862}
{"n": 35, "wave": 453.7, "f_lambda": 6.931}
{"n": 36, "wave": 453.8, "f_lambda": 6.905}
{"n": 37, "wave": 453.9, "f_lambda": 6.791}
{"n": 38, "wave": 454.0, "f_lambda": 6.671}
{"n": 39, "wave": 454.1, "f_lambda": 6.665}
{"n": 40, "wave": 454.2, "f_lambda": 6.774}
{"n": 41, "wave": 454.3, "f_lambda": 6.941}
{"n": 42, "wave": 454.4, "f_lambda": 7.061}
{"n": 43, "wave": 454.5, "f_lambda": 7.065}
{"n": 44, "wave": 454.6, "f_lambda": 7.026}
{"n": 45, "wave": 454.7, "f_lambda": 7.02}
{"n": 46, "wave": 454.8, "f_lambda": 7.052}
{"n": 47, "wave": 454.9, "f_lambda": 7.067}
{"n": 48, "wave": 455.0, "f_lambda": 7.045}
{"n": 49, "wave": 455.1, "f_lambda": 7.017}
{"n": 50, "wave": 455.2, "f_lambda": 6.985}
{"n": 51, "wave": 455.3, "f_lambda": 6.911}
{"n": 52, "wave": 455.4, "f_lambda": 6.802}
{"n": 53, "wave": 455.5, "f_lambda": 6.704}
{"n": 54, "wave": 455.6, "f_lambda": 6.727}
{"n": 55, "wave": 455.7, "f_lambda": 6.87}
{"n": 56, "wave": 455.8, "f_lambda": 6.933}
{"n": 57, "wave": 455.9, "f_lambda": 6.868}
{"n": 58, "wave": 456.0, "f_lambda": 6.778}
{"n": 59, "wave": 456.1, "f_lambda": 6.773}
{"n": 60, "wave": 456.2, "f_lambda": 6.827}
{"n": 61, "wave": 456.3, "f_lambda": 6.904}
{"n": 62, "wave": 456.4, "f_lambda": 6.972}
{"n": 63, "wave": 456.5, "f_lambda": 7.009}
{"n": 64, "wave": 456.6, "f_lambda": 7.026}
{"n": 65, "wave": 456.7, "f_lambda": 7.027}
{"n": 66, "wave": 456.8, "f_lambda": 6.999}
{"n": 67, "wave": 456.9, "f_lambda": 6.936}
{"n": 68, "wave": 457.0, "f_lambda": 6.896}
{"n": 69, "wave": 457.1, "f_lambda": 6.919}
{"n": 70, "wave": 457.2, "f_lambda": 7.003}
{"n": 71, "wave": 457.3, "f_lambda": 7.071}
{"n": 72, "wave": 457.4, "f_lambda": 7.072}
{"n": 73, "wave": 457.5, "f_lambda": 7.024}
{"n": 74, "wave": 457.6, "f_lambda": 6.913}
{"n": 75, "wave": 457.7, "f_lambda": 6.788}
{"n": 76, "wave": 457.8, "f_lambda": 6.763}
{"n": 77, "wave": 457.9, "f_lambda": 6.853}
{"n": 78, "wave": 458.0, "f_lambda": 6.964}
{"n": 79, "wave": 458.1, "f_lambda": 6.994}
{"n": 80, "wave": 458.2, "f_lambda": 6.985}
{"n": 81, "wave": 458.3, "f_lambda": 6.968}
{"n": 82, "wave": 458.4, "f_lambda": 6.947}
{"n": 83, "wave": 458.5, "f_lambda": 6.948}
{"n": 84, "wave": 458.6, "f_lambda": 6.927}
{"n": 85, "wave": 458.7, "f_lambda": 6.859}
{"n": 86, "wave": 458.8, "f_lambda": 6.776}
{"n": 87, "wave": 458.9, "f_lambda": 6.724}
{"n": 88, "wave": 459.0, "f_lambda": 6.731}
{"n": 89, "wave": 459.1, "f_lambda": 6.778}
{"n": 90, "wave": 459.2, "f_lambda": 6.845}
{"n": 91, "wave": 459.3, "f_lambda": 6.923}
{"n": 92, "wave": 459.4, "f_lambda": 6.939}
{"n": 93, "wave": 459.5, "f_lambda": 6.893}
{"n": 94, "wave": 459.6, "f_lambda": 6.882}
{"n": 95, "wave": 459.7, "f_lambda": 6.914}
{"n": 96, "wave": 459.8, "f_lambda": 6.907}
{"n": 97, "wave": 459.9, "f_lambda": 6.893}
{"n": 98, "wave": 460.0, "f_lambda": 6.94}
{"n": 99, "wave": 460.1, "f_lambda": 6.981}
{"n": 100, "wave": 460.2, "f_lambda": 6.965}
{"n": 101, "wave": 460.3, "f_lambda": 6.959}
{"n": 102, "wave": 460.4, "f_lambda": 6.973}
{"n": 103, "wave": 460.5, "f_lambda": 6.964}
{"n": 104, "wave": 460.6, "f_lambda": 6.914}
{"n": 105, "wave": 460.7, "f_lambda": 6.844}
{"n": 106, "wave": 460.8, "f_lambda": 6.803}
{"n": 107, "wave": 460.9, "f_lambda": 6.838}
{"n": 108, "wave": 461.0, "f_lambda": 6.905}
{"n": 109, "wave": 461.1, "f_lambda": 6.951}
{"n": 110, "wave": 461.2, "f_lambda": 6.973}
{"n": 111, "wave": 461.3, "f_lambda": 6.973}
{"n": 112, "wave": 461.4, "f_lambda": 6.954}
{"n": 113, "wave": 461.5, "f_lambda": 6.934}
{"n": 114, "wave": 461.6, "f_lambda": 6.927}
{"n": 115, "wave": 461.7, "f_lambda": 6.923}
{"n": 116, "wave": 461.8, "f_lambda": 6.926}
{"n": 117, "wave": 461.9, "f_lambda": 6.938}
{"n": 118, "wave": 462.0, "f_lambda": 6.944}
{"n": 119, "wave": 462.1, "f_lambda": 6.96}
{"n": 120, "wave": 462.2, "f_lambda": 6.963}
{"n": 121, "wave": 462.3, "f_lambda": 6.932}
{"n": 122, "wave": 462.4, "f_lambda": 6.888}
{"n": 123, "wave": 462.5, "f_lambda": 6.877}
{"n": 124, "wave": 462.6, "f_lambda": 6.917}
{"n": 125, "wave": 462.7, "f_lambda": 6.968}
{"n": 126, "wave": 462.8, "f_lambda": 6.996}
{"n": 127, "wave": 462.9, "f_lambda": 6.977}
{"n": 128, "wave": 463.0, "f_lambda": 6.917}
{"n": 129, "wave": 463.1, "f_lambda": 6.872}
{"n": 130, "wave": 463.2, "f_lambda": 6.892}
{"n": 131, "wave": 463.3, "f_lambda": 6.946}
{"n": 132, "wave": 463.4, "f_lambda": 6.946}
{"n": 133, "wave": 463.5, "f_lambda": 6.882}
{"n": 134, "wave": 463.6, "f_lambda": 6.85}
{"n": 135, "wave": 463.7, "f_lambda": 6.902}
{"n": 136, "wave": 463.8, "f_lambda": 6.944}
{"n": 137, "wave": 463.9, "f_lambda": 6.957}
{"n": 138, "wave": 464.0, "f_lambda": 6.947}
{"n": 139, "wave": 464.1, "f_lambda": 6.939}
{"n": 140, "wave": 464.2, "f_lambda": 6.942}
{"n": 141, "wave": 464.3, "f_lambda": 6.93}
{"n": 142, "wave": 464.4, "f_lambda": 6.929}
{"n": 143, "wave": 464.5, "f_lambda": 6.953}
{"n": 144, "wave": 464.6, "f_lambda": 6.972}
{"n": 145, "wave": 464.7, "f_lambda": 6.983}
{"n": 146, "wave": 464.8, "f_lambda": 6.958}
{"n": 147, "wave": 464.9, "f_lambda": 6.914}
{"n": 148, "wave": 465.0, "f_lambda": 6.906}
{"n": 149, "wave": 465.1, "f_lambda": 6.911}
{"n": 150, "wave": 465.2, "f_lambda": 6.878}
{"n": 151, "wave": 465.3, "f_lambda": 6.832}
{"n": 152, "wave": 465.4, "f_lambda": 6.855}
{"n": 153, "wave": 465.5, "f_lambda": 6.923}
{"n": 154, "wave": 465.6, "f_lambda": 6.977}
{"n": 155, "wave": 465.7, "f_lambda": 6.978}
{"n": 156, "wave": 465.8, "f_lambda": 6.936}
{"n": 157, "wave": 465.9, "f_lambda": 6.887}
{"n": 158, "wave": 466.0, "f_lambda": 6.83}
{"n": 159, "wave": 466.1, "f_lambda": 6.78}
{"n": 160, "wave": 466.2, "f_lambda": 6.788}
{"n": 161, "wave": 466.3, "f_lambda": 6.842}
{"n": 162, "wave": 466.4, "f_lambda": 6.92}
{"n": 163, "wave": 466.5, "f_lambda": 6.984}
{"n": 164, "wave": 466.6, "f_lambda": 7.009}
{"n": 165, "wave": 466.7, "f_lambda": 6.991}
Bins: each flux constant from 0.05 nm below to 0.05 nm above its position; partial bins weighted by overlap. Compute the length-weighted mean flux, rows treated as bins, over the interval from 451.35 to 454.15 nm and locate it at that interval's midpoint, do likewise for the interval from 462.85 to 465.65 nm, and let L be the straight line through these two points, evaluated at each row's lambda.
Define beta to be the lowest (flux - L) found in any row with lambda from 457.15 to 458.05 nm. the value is -0.17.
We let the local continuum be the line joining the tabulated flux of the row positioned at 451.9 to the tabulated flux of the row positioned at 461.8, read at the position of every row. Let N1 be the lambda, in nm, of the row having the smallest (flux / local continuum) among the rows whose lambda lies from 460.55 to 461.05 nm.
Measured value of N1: 460.8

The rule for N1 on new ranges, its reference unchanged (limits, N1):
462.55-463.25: 463.1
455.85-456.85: 456.1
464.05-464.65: 464.4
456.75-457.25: 457.0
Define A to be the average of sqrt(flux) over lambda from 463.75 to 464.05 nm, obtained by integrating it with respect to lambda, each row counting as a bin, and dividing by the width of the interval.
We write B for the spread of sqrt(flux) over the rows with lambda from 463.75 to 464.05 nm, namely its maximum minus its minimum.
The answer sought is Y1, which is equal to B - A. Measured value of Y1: -2.63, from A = 2.636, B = 0.002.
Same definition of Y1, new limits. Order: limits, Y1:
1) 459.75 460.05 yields -2.62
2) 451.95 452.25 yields -2.62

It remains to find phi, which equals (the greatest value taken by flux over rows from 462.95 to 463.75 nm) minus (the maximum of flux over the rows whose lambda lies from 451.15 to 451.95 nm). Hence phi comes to -0.21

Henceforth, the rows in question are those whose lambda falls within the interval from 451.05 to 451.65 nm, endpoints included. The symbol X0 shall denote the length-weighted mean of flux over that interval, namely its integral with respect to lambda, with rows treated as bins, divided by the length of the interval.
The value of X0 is 7.07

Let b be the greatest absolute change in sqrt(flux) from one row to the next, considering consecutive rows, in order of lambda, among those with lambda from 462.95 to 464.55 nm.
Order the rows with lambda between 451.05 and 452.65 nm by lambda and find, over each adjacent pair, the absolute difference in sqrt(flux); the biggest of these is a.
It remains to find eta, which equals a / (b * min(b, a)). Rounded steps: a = 0.015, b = 0.012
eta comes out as 101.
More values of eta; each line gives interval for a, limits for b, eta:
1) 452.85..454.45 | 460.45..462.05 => 179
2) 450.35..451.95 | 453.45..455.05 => 31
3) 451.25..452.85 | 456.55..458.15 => 42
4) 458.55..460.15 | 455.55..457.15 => 36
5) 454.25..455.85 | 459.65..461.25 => 154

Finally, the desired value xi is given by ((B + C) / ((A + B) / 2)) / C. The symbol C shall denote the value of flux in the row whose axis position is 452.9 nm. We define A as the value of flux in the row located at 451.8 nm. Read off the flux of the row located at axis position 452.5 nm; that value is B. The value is 0.286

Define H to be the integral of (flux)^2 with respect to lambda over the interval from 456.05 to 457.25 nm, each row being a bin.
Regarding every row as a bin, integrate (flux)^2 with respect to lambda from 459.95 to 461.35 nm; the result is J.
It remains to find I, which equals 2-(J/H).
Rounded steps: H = 58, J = 67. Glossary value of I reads 0.8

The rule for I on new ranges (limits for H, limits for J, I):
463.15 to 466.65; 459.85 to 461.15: 1.6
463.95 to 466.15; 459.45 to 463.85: 0.0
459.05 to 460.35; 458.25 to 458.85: 1.5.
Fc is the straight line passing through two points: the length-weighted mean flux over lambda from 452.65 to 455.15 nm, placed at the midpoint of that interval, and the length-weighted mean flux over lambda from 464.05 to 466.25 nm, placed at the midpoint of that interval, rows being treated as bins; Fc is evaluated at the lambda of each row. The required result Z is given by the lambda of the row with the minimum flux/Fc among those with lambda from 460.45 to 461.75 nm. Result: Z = 460.8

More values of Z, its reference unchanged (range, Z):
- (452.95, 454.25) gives 454.1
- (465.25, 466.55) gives 466.1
